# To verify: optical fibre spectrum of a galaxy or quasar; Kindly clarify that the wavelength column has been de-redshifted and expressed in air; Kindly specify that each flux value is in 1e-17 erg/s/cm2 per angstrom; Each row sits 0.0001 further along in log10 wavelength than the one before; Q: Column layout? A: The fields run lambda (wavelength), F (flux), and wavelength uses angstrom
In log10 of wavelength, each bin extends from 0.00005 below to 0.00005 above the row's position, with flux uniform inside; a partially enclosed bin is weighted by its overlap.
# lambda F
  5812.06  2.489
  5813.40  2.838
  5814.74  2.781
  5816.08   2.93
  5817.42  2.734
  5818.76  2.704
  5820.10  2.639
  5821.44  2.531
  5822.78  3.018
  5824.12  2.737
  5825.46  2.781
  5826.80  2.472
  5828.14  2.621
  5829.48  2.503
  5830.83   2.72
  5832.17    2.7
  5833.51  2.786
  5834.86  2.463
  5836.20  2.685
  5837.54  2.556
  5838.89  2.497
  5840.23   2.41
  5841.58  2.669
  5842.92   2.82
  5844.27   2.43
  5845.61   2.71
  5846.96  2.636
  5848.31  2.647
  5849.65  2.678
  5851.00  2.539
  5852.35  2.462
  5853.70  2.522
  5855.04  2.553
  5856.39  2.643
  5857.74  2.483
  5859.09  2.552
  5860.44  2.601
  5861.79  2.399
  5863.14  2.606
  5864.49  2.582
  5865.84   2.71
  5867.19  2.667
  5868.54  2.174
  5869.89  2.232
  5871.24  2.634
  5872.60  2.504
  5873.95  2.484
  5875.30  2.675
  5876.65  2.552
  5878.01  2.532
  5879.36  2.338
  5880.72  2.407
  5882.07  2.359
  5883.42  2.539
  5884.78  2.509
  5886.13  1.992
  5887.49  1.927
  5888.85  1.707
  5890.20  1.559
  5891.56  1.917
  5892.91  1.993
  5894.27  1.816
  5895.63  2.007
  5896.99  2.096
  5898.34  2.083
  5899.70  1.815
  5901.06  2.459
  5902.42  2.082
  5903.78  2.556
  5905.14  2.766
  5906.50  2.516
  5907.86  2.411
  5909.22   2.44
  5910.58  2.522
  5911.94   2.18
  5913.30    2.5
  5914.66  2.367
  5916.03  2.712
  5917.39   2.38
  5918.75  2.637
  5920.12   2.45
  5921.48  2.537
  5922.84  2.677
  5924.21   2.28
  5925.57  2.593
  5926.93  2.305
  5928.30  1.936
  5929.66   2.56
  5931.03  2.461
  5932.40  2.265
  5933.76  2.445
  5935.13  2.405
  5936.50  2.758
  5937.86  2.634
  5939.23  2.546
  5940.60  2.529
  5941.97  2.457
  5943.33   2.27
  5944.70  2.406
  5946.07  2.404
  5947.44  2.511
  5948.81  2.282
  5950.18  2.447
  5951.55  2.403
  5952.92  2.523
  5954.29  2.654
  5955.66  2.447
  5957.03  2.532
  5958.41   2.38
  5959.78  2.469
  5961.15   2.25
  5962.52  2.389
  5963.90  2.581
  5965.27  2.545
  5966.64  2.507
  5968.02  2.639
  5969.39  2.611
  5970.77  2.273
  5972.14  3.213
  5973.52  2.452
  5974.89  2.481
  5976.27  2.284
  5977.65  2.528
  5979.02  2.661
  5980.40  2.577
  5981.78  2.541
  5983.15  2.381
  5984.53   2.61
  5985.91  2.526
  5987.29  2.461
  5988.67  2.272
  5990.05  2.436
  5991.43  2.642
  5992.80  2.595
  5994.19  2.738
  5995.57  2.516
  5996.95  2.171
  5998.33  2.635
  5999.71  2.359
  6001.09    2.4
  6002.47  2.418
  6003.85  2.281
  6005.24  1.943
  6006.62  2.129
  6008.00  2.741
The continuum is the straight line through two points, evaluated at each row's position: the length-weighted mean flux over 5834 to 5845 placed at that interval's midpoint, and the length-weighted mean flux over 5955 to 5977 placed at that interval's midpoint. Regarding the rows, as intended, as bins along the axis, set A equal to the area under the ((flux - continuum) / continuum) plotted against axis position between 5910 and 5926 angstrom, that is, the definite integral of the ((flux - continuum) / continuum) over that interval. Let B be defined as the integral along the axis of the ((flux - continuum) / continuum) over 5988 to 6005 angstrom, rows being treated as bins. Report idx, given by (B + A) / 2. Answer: -0.29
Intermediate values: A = -0.3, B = -0.3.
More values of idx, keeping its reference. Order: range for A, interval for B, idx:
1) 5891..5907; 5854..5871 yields -1.28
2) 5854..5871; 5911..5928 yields -0.37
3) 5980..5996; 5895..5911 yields -0.61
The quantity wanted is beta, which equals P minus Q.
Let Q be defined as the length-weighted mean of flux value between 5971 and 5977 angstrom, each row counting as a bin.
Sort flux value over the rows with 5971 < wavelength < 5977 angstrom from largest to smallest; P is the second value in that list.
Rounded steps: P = 2.481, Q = 2.58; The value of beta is -0.10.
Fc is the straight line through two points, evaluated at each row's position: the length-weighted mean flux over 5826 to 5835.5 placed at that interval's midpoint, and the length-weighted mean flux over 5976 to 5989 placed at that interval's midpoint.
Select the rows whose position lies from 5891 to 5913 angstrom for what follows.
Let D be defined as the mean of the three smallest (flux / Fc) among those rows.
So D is 0.72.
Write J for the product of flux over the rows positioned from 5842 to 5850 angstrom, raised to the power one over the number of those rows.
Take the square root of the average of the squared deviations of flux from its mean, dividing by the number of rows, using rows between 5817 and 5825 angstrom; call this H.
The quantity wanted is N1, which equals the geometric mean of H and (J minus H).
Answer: 0.61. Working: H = 0.148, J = 2.65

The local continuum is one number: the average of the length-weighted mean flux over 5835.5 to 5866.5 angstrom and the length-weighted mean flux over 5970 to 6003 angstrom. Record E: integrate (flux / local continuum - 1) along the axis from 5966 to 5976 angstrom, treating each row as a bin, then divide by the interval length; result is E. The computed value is 0.02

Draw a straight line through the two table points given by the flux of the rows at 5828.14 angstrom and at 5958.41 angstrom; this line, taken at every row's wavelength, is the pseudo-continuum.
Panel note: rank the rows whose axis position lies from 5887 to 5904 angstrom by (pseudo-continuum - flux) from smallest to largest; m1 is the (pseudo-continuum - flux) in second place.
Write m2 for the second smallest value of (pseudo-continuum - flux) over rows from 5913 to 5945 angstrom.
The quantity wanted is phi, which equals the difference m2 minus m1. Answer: -0.28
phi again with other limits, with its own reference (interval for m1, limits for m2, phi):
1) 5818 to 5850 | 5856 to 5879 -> 0.09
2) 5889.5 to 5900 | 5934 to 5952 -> -0.62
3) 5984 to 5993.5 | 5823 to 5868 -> 0.10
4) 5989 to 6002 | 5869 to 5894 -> 0.24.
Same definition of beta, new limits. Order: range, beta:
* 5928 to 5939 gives 0.18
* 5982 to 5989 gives 0.06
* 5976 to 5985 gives 0.09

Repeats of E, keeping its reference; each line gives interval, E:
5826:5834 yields 0.03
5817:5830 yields 0.05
